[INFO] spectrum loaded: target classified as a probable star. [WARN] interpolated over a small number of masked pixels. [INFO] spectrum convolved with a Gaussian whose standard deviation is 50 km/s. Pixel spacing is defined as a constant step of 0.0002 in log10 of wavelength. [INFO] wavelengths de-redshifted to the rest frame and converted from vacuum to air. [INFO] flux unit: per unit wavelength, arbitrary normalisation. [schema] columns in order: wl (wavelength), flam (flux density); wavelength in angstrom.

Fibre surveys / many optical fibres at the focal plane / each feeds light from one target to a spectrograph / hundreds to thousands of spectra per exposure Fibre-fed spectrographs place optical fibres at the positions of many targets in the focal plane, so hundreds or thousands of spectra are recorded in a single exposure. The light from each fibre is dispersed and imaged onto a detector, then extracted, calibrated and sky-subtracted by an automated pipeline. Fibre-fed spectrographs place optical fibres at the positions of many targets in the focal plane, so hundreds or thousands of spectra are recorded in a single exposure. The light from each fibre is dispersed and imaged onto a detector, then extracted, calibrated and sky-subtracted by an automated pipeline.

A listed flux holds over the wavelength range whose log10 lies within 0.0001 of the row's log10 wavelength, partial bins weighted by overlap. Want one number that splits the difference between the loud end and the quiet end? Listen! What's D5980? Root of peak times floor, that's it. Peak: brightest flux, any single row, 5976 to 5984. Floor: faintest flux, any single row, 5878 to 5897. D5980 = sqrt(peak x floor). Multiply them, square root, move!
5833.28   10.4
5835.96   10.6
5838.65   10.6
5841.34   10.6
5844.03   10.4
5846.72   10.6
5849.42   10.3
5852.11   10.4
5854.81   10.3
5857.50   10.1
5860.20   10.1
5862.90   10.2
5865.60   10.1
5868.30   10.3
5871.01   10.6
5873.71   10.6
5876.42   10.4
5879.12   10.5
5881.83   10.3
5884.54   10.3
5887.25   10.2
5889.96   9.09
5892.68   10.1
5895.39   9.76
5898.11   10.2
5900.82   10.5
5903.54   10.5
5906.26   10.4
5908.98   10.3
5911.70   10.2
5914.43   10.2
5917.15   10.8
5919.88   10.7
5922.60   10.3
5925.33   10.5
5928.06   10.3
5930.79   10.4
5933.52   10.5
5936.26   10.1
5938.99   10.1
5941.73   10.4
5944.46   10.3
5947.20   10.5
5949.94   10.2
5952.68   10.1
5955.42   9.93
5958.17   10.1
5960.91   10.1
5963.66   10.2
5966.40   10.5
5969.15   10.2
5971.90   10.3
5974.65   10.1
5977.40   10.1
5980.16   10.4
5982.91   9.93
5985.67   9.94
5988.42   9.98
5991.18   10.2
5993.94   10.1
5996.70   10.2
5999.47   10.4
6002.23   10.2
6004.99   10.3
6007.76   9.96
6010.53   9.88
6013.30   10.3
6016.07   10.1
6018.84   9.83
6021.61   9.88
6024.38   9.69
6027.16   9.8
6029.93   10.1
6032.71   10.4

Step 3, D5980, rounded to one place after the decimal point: 9.7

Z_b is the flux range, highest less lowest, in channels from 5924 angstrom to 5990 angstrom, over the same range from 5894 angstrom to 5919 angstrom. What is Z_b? 0.5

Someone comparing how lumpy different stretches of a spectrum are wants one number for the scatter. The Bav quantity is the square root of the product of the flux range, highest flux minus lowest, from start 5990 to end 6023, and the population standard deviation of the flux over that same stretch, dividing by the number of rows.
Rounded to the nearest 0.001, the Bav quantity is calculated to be 0.320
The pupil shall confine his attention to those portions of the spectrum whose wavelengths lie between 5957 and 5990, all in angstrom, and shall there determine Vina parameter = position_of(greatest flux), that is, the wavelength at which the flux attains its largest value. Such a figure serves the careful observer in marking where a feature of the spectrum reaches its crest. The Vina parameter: 5966.40 angstrom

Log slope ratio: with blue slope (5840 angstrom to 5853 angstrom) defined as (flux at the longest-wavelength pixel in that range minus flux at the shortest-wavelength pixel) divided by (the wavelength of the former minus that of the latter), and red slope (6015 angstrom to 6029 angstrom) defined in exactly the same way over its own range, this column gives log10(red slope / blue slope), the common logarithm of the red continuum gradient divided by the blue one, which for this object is 0.16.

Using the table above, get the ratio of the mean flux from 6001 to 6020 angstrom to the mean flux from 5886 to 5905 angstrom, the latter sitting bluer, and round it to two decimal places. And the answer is 1.00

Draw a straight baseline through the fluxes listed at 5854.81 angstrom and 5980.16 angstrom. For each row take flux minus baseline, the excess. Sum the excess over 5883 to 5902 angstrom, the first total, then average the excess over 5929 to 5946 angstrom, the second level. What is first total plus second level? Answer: -2.2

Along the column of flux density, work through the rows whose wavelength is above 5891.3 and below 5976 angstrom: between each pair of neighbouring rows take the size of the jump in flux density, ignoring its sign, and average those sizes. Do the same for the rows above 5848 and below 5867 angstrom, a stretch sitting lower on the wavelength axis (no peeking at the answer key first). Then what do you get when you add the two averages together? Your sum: 0.29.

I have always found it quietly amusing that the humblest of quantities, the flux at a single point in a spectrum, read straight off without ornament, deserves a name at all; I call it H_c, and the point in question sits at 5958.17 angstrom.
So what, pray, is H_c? 10.1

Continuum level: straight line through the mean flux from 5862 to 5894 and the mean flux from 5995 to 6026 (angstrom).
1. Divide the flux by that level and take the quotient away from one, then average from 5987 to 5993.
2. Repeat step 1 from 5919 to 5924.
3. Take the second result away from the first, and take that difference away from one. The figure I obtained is 0.97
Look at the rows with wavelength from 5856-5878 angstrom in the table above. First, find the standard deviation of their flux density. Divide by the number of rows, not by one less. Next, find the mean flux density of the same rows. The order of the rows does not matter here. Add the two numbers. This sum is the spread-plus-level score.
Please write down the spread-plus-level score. 10.5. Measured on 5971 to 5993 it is 10.3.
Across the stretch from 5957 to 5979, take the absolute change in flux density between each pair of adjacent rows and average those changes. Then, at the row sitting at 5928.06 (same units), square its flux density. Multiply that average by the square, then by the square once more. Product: 1608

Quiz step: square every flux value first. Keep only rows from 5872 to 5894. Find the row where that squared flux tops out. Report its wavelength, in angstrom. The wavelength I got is 5873.71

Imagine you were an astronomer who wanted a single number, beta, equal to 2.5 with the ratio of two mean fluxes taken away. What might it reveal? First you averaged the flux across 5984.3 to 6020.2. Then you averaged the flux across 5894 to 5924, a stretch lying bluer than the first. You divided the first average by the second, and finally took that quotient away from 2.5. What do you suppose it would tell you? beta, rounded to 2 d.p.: 1.52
